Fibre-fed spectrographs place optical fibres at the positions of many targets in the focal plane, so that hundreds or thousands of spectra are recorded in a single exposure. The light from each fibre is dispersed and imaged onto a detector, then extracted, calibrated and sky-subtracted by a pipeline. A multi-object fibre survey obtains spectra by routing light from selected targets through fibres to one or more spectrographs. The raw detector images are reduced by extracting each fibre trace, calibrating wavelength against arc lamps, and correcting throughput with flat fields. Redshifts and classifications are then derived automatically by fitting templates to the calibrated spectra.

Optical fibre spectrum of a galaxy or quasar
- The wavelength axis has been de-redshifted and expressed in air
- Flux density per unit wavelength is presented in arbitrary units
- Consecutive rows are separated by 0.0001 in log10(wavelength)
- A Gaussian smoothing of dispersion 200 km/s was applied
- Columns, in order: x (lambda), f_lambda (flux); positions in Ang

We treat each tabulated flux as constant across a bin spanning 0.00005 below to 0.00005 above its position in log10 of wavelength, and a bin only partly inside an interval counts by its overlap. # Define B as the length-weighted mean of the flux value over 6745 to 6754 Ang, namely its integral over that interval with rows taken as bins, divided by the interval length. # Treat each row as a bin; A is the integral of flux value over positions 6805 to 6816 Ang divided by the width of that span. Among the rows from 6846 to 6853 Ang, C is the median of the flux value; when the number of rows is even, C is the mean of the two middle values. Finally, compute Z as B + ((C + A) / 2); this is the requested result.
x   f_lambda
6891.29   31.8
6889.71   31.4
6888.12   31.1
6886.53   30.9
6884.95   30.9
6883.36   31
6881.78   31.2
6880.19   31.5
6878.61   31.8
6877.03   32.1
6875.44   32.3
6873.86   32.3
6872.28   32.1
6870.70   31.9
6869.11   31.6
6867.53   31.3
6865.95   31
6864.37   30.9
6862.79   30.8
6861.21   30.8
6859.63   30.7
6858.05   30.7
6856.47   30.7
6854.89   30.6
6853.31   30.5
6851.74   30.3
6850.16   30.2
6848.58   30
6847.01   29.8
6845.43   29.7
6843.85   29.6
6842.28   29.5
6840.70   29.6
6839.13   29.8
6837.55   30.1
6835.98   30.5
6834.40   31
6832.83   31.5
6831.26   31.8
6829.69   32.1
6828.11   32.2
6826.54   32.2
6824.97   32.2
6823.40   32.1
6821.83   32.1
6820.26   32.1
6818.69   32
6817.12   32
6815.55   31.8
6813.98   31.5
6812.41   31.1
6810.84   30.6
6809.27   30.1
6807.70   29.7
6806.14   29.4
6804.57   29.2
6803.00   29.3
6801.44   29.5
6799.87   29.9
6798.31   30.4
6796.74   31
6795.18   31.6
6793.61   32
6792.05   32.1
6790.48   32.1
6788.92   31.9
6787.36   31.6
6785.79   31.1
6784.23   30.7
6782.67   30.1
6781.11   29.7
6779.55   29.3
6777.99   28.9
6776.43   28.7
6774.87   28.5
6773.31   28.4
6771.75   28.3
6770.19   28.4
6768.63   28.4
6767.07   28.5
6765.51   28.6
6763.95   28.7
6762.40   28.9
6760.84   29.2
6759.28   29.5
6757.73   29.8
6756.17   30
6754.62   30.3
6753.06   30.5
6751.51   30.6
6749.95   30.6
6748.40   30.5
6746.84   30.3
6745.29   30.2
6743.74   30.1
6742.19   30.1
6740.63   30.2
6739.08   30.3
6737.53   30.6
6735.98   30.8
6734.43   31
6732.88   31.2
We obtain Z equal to 60.7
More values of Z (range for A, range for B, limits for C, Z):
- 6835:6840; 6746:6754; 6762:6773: 59.8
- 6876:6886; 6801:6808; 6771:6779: 59.4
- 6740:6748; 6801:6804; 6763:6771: 58.7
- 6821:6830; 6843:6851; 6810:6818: 61.7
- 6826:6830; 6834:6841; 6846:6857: 61.4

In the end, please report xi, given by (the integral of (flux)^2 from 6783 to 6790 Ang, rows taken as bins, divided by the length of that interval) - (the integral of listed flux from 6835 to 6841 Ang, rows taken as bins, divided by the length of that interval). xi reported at 949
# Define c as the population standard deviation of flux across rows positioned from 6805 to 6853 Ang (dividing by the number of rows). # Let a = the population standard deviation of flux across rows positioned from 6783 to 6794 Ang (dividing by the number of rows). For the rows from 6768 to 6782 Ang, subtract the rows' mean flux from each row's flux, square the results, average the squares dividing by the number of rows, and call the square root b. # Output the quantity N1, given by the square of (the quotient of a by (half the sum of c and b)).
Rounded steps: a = 0.51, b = 0.45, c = 1.03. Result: 0.5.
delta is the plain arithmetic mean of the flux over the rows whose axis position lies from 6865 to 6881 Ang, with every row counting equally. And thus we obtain 31.8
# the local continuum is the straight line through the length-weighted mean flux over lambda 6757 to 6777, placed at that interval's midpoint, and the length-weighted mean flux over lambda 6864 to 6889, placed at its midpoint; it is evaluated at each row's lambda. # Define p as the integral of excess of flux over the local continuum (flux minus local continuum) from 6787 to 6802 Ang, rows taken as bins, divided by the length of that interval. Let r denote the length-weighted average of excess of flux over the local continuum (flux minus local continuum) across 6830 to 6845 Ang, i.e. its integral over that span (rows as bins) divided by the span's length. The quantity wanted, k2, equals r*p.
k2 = -0.188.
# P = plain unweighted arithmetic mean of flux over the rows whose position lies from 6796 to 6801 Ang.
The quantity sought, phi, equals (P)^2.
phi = 926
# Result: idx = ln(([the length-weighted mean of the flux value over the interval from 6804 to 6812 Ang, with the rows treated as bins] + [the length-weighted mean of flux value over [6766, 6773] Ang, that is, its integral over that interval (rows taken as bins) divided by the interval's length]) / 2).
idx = 3.37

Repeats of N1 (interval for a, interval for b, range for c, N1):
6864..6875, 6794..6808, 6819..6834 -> 1.0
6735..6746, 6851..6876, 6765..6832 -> 0.1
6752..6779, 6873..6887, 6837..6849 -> 3.5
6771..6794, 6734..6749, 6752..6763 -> 12.1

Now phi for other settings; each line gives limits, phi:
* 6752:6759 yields 909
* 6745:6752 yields 927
